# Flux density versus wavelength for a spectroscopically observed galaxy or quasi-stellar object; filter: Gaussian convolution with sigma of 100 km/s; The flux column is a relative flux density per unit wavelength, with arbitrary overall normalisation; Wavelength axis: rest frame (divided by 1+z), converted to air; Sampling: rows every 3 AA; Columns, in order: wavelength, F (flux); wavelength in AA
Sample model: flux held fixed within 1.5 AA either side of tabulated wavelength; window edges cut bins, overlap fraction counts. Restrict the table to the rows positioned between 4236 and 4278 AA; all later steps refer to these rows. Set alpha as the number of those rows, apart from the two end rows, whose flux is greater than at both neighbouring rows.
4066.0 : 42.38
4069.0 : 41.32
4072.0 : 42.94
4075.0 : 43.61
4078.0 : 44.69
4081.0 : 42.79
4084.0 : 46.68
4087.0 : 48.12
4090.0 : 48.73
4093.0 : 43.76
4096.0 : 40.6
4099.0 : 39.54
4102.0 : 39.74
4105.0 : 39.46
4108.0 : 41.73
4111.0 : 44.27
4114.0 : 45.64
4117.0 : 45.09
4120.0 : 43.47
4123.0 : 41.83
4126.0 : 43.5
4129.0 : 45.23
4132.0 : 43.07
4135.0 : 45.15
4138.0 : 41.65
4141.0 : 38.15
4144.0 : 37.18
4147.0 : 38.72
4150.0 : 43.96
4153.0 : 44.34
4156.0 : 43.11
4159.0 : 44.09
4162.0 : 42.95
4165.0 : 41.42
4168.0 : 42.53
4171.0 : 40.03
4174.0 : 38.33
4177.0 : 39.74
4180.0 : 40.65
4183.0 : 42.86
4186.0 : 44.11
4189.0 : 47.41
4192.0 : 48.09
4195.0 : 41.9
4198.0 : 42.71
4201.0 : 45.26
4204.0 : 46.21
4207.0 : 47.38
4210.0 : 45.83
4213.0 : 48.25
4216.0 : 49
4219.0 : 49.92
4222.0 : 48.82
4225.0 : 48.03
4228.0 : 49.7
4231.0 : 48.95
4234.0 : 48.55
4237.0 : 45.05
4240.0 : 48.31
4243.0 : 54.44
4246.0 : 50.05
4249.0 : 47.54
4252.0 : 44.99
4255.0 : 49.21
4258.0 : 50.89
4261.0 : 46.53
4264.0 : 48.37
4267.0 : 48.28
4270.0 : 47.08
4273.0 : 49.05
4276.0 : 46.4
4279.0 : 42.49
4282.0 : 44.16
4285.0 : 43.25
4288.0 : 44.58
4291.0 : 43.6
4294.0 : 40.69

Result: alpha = 4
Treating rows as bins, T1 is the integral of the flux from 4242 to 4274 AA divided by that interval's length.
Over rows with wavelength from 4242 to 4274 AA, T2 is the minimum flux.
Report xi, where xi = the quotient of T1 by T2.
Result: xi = 1.08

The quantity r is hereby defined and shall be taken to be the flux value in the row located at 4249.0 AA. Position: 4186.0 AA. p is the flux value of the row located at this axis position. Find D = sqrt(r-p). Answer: 1.9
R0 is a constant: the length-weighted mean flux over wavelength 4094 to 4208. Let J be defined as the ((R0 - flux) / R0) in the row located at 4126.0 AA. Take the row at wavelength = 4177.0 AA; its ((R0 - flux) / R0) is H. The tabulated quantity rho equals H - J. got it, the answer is 0.09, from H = 0.07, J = -0.02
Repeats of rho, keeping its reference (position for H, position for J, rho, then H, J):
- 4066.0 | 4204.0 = 0.09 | 0.01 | -0.08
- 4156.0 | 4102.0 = -0.08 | -0.01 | 0.07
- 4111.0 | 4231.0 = 0.11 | -0.04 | -0.15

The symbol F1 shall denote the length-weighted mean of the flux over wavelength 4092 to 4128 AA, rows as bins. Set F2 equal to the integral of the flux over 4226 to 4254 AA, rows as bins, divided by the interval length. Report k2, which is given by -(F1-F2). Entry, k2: 6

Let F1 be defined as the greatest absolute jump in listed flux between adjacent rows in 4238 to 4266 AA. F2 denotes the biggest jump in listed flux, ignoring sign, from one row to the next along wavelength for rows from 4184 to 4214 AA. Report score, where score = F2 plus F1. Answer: 12.3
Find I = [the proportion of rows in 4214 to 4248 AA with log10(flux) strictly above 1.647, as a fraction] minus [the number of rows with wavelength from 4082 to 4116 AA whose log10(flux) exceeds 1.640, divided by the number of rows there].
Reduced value 0.45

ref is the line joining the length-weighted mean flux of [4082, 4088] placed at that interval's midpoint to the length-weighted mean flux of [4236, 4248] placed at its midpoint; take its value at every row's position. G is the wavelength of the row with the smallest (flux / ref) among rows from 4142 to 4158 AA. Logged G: 4144.0 AA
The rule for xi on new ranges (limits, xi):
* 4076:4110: 1.10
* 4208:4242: 1.07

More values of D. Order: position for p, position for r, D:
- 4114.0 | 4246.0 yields 2.1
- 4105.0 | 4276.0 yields 2.6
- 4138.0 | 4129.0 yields 1.9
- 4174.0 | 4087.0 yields 3.1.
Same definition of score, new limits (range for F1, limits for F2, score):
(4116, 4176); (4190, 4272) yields 11.4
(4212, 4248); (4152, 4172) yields 8.6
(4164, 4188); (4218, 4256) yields 8.6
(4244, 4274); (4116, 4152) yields 9.6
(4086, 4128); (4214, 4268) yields 11.1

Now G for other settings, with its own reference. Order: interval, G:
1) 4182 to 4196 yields 4195.0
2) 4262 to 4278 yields 4276.0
